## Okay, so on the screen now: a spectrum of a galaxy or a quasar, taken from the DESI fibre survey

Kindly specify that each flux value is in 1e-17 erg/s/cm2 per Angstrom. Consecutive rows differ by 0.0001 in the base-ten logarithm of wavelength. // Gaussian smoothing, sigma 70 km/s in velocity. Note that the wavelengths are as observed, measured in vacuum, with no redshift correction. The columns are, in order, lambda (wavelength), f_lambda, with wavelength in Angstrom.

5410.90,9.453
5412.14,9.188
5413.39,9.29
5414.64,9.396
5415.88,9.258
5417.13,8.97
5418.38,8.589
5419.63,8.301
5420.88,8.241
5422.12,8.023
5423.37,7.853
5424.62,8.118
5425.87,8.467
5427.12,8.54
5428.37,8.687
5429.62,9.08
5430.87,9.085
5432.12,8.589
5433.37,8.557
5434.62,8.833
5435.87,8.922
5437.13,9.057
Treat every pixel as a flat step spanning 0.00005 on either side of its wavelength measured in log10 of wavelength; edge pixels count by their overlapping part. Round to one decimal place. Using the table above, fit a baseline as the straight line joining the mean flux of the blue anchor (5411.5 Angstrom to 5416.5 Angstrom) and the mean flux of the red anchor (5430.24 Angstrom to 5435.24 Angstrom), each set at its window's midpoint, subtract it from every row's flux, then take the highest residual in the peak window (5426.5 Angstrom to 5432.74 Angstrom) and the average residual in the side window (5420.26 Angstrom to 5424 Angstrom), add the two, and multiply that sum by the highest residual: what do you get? -0.2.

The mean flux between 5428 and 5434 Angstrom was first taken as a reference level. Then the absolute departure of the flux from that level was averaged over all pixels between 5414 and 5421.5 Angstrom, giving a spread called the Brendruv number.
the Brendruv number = 0.42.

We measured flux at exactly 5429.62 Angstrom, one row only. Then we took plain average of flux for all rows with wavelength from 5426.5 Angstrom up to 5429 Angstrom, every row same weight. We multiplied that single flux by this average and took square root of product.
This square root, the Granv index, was 8.8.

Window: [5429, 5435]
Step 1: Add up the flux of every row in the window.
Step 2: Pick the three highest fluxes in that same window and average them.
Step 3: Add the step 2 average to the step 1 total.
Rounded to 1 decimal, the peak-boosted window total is 53.1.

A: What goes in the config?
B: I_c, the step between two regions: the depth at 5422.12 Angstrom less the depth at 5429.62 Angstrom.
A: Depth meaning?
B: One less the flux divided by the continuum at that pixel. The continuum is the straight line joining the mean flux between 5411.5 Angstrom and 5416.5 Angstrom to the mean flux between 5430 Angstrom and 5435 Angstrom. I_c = 0.140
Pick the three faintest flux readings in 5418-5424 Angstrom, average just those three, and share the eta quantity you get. 8.0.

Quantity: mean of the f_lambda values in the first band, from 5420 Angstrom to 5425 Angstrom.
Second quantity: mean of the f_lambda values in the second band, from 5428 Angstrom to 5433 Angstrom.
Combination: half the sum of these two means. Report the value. 8.5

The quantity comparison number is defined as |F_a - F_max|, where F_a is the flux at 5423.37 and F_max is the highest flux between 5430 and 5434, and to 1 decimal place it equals 1.2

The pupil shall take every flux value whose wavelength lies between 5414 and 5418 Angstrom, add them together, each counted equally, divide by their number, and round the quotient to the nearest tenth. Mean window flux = 9.2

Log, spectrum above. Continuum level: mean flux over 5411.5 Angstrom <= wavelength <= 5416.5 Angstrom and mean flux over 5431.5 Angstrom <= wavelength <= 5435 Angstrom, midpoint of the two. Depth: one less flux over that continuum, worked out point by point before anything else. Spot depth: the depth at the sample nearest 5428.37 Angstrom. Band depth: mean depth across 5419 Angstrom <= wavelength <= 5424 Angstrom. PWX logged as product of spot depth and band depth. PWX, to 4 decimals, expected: 0.0031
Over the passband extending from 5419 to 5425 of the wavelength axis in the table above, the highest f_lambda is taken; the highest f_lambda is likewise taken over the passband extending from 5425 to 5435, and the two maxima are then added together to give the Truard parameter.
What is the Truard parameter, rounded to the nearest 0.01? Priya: 17.39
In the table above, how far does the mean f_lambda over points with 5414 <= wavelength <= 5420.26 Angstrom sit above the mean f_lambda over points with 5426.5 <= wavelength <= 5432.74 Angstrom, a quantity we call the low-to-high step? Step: 0.1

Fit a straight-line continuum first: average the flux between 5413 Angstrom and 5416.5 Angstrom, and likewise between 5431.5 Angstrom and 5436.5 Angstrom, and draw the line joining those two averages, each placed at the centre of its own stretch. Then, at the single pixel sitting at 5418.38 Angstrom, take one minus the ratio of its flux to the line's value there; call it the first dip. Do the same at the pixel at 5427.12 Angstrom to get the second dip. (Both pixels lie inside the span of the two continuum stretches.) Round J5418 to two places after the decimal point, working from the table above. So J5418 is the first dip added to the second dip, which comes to 0.11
